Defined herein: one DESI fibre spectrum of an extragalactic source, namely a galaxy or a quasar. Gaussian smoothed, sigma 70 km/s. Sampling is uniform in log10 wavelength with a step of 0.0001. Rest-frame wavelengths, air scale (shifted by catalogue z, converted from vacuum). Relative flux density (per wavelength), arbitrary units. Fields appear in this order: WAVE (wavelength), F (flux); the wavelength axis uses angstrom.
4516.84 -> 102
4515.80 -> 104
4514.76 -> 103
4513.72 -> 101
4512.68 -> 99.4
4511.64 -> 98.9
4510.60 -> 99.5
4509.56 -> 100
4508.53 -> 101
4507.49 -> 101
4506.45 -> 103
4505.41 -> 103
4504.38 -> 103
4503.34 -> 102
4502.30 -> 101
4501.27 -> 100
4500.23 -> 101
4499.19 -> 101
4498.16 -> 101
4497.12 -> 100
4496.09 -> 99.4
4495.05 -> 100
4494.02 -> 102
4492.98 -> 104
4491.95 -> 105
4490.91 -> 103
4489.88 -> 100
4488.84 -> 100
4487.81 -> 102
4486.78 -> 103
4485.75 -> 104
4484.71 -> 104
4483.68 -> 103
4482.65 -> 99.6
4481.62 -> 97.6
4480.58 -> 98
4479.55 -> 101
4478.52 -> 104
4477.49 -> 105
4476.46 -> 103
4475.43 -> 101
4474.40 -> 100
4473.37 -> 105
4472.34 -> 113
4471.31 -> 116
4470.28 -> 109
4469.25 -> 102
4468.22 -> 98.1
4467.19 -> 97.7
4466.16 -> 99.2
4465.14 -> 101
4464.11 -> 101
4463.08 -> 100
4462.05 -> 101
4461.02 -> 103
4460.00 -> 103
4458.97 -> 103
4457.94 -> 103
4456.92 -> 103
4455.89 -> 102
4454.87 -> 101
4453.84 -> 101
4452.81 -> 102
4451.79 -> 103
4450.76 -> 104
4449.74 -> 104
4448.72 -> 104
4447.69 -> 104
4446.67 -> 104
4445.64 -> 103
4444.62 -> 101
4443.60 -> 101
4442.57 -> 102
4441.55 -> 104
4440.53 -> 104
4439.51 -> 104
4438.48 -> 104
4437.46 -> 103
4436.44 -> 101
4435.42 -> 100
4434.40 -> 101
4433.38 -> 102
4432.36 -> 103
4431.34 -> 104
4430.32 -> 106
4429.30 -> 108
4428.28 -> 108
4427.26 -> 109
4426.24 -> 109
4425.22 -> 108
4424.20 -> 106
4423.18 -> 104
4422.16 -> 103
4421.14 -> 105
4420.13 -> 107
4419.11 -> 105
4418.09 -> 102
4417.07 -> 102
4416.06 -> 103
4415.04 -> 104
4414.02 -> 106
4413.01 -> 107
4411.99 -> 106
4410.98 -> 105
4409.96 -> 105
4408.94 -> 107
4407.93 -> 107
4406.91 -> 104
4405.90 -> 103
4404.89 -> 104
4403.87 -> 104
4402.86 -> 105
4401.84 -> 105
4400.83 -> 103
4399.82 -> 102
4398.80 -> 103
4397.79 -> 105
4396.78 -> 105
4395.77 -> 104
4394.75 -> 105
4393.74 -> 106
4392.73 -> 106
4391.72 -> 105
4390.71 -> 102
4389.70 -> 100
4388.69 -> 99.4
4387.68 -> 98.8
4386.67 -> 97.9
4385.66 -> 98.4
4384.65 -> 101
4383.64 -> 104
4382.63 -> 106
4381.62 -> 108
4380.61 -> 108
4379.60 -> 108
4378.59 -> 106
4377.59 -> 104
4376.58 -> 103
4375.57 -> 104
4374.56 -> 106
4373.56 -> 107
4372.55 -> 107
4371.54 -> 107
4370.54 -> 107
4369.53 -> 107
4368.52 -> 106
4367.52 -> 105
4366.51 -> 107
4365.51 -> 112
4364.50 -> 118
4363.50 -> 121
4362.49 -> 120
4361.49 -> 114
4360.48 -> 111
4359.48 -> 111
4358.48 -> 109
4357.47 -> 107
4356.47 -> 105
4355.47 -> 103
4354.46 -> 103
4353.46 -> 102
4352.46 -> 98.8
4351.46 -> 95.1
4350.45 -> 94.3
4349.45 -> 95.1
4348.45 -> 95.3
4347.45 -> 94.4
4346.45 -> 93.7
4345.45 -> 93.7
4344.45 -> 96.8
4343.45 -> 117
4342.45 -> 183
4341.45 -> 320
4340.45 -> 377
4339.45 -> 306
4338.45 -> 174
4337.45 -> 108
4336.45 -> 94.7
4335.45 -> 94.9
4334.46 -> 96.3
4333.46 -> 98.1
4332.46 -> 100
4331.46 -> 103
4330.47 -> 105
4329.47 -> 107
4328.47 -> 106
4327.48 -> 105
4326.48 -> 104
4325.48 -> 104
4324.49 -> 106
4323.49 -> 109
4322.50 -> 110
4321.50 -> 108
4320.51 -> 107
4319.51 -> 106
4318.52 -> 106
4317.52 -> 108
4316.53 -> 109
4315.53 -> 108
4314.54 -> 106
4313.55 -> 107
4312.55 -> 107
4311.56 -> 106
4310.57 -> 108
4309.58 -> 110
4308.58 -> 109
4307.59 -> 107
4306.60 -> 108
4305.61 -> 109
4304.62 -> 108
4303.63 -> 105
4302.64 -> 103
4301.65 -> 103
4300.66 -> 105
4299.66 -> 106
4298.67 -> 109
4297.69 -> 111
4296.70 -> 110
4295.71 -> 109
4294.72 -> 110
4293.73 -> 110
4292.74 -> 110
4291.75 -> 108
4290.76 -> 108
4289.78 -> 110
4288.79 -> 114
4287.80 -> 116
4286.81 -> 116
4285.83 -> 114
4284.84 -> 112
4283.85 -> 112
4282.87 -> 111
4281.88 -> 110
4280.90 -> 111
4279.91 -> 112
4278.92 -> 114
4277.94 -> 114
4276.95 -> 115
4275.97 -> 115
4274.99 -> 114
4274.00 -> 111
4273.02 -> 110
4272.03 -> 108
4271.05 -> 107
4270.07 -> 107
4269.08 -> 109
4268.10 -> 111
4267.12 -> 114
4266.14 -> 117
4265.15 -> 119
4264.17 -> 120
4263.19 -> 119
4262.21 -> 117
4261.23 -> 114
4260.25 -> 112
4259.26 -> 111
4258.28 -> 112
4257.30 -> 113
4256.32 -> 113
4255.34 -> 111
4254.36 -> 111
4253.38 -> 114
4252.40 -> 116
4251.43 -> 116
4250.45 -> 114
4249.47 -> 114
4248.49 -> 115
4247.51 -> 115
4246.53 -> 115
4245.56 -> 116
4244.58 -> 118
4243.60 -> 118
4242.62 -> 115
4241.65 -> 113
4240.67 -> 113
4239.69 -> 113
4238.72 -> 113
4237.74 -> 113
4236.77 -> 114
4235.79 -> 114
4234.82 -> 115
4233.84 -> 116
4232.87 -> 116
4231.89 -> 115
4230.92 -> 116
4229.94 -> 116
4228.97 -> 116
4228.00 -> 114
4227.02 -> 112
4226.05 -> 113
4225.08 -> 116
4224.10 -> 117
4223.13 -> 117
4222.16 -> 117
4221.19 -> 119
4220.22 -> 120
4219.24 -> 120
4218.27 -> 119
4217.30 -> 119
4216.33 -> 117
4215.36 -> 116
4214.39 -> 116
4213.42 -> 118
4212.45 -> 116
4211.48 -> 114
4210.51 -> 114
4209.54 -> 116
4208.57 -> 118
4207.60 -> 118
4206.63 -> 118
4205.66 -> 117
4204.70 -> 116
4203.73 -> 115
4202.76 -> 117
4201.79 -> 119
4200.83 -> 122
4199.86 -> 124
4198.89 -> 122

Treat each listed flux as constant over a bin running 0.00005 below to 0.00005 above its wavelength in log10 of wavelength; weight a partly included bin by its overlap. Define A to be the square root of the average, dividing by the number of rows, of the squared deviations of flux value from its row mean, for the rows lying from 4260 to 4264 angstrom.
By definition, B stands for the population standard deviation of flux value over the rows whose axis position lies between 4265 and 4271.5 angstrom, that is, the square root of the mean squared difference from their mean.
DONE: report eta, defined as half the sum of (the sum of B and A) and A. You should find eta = 4.9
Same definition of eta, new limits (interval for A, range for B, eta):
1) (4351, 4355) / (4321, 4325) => 3.8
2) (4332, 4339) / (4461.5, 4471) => 28.3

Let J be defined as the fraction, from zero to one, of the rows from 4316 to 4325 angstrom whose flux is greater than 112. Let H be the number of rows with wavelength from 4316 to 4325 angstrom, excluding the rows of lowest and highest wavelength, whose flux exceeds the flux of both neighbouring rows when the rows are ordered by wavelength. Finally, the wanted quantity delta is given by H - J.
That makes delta 1.0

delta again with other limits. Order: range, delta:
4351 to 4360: 0.0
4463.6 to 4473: 0.8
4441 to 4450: 0.0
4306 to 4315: 1.0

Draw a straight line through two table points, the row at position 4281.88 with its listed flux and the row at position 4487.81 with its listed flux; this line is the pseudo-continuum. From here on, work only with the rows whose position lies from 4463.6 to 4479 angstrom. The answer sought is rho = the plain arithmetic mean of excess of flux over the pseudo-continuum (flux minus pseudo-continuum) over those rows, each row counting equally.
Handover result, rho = 1.0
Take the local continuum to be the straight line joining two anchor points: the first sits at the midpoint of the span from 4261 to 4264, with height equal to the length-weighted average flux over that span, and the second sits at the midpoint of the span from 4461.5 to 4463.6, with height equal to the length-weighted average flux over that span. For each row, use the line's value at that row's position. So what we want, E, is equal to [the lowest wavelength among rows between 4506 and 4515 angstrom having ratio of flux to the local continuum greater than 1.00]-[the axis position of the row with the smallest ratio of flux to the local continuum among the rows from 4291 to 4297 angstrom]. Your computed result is 214.7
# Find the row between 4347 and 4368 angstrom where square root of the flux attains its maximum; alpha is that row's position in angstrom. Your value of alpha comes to 4363.50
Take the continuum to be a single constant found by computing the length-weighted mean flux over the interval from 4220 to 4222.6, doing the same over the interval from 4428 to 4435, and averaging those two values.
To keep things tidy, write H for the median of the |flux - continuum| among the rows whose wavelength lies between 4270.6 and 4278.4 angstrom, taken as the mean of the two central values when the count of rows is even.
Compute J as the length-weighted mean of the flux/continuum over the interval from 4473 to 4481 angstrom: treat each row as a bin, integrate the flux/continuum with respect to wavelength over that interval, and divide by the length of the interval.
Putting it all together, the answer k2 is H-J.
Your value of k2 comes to 2.0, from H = 2.9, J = 0.92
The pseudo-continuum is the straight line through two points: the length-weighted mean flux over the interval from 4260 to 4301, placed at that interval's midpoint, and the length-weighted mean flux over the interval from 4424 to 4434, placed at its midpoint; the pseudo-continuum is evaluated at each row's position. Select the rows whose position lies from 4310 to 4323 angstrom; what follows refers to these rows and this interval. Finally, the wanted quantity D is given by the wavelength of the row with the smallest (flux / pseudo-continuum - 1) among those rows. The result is 4311.56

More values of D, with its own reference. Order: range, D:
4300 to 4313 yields 4301.65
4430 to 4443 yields 4435.42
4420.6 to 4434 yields 4433.38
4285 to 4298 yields 4290.76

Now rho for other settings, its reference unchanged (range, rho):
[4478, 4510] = -0.3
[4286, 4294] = 1.8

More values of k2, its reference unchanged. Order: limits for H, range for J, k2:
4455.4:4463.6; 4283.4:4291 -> 7.6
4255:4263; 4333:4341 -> -0.5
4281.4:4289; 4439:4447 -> 1.1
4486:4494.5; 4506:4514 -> 8.2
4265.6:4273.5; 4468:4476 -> 2.1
